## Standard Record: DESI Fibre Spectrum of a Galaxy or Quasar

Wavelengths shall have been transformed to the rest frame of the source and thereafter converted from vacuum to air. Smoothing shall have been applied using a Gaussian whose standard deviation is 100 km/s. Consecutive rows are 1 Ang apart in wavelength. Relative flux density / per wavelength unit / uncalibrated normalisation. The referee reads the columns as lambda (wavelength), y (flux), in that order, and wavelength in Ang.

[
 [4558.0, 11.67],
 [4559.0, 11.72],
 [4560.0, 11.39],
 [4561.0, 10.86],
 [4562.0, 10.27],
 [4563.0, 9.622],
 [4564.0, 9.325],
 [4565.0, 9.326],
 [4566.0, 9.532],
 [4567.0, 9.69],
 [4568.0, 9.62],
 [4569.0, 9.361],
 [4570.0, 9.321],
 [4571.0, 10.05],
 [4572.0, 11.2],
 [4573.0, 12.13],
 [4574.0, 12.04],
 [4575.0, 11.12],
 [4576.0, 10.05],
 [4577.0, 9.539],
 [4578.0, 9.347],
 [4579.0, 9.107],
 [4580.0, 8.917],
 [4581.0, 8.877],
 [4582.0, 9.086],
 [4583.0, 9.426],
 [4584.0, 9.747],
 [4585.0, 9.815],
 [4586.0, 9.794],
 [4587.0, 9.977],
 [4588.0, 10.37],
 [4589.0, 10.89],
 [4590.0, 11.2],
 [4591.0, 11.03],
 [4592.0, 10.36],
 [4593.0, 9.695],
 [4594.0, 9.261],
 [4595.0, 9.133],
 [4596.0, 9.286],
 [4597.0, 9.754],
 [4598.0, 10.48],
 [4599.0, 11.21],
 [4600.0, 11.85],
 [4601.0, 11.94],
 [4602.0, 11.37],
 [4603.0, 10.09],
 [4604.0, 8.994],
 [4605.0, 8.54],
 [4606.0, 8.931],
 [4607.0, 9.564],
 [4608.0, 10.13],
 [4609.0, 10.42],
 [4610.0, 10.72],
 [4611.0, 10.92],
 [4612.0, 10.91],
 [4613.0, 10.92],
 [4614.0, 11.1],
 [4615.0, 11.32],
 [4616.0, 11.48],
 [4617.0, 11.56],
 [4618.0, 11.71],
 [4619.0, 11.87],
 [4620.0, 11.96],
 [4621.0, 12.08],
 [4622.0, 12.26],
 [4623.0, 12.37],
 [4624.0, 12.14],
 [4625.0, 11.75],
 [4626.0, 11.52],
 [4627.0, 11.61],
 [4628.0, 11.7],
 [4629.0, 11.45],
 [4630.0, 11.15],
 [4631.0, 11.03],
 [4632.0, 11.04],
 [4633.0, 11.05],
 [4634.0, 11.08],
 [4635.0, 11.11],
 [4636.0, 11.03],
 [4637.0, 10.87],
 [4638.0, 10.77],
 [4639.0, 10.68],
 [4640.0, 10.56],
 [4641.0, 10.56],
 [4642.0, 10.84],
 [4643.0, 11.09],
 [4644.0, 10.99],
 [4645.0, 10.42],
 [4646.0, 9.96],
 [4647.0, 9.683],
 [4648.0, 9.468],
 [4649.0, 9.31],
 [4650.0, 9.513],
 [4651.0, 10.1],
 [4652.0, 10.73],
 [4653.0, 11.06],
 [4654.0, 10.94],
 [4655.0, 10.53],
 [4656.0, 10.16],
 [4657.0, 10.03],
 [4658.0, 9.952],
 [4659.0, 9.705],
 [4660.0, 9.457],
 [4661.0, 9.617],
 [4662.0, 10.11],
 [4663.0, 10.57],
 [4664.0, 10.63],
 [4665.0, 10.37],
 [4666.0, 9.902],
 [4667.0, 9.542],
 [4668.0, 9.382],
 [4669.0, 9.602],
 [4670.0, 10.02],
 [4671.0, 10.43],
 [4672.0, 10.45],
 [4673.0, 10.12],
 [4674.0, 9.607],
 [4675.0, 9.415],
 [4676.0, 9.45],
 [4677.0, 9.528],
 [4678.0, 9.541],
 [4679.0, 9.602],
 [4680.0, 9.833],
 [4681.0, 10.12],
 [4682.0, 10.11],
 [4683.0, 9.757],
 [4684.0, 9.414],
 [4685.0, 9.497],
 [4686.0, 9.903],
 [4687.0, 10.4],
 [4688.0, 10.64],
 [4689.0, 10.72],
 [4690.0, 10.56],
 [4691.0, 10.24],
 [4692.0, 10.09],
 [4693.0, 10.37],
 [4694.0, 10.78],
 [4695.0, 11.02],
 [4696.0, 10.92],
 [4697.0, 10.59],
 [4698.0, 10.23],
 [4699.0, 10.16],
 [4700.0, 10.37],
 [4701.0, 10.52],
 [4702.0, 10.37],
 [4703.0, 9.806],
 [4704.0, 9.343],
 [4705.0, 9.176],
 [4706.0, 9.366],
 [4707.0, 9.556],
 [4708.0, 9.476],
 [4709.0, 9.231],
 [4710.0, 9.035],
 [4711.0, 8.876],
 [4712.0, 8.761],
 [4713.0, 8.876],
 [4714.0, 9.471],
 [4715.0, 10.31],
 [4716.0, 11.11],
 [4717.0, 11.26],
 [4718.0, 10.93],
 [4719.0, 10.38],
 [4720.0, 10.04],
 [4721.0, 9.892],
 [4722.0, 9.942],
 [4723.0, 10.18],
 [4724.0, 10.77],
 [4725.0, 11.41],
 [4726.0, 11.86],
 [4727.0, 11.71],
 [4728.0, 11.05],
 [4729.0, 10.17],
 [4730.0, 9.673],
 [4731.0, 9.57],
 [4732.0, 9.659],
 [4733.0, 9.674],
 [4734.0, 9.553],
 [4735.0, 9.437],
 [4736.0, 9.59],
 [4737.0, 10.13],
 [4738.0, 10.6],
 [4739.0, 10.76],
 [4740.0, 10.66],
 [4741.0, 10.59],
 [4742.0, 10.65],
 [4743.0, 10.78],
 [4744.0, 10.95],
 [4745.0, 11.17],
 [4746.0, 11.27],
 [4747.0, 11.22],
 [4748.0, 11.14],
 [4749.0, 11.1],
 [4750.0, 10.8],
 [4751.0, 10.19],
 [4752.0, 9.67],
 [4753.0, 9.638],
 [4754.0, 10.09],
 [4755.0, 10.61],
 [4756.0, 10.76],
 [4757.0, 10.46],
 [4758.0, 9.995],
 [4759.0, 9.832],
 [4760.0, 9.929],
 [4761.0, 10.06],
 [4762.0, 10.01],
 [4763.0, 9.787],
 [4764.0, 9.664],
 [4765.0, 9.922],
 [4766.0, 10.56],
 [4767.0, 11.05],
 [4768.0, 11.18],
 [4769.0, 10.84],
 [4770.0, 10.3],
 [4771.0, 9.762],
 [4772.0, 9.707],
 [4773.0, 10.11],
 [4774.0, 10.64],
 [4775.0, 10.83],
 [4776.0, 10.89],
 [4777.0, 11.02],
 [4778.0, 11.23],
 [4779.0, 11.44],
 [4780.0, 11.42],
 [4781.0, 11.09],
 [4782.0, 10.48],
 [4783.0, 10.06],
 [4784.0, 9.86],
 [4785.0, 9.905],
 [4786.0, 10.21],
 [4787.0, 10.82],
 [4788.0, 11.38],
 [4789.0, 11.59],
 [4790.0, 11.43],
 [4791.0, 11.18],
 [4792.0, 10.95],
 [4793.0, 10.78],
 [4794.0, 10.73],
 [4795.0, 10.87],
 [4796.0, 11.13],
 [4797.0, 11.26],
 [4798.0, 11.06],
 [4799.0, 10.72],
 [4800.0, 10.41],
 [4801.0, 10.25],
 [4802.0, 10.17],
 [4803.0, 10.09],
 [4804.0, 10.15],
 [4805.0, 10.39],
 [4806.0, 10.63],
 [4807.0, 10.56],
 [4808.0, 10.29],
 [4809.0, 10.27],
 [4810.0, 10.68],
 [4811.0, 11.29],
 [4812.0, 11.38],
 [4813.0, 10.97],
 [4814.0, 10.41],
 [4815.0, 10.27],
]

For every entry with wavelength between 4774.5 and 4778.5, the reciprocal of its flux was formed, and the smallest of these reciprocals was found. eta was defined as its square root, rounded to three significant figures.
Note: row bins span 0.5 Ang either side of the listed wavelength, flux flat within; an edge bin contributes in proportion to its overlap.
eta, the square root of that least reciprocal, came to 0.298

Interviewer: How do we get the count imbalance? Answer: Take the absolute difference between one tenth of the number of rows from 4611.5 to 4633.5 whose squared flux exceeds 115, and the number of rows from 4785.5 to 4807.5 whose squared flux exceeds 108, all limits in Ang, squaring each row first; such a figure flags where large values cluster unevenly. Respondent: 14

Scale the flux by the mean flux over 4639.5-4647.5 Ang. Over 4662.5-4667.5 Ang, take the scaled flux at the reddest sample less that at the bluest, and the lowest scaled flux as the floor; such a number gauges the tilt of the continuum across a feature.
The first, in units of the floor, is -0.11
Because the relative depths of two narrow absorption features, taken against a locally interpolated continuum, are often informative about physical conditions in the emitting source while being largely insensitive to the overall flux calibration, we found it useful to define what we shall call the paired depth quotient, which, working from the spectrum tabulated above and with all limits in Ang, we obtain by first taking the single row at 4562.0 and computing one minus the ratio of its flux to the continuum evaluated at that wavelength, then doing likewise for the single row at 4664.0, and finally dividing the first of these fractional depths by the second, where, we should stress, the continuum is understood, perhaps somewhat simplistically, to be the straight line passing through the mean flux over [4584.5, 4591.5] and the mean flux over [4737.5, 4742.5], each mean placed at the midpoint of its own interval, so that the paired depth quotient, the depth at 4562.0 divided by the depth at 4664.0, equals -1.6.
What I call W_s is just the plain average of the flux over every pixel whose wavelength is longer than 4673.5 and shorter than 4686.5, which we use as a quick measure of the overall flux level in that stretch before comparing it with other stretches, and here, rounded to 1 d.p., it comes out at 9.7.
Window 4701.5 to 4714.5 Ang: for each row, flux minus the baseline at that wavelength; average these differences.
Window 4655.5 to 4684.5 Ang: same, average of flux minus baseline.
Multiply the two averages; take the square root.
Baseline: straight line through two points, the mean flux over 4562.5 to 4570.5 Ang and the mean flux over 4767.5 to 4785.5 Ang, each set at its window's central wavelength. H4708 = 0.4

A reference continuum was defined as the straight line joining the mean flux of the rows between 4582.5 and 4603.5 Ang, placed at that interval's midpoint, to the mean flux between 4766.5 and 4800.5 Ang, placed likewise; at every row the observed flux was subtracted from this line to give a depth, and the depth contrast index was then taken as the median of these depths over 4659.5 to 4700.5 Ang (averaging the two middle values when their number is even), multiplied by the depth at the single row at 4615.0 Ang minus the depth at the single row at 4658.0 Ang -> -0.61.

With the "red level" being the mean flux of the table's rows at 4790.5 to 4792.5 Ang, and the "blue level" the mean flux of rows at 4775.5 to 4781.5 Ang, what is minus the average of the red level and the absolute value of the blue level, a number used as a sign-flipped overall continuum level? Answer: -11.1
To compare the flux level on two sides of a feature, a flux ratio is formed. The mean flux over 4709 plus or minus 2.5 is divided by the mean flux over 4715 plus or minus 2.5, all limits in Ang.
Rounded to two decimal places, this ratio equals 0.90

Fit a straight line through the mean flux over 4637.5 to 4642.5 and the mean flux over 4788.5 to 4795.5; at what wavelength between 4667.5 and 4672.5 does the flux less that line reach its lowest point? 4668.0 Ang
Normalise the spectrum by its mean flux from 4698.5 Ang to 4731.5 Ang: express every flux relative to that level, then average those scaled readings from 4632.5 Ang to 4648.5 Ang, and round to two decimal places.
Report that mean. 1.06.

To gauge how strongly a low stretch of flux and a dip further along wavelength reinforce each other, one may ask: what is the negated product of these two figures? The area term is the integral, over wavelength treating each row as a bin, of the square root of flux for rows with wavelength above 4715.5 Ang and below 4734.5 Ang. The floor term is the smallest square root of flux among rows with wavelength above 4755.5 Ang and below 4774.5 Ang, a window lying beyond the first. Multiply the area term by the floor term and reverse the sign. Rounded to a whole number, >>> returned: -191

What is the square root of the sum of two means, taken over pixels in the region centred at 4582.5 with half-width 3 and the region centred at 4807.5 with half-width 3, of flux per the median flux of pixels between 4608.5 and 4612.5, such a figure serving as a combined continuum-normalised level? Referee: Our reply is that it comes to 1.35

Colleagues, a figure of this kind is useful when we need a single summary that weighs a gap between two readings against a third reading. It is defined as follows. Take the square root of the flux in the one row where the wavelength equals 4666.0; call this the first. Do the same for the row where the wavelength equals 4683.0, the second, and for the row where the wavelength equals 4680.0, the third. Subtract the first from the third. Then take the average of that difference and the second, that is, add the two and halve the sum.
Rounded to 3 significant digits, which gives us 1.56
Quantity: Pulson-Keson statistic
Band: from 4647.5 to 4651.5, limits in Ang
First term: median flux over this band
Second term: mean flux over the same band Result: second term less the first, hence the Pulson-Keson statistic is 0.11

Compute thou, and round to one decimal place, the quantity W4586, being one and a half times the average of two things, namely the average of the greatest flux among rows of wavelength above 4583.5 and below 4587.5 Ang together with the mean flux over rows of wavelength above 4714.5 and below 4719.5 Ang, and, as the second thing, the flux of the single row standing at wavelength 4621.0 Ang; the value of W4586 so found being 16.9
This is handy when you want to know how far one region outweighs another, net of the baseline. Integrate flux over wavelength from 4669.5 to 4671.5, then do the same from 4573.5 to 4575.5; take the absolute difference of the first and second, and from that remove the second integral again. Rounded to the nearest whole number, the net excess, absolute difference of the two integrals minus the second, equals -20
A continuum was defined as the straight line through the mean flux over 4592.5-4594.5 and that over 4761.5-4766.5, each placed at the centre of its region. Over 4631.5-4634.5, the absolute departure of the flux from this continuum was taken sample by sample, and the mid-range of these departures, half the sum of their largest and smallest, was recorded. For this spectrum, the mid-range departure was 1.46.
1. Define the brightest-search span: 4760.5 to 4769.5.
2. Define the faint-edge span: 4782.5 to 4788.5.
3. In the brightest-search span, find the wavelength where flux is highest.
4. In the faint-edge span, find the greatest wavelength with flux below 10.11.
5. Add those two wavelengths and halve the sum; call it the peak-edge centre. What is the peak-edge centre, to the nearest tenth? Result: 4776.5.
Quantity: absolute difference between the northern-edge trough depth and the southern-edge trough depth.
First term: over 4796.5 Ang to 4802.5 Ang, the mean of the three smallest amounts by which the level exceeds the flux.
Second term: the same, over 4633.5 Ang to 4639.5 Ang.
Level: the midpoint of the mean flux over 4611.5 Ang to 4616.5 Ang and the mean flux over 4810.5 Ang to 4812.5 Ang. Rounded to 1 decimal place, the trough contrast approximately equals 0.1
